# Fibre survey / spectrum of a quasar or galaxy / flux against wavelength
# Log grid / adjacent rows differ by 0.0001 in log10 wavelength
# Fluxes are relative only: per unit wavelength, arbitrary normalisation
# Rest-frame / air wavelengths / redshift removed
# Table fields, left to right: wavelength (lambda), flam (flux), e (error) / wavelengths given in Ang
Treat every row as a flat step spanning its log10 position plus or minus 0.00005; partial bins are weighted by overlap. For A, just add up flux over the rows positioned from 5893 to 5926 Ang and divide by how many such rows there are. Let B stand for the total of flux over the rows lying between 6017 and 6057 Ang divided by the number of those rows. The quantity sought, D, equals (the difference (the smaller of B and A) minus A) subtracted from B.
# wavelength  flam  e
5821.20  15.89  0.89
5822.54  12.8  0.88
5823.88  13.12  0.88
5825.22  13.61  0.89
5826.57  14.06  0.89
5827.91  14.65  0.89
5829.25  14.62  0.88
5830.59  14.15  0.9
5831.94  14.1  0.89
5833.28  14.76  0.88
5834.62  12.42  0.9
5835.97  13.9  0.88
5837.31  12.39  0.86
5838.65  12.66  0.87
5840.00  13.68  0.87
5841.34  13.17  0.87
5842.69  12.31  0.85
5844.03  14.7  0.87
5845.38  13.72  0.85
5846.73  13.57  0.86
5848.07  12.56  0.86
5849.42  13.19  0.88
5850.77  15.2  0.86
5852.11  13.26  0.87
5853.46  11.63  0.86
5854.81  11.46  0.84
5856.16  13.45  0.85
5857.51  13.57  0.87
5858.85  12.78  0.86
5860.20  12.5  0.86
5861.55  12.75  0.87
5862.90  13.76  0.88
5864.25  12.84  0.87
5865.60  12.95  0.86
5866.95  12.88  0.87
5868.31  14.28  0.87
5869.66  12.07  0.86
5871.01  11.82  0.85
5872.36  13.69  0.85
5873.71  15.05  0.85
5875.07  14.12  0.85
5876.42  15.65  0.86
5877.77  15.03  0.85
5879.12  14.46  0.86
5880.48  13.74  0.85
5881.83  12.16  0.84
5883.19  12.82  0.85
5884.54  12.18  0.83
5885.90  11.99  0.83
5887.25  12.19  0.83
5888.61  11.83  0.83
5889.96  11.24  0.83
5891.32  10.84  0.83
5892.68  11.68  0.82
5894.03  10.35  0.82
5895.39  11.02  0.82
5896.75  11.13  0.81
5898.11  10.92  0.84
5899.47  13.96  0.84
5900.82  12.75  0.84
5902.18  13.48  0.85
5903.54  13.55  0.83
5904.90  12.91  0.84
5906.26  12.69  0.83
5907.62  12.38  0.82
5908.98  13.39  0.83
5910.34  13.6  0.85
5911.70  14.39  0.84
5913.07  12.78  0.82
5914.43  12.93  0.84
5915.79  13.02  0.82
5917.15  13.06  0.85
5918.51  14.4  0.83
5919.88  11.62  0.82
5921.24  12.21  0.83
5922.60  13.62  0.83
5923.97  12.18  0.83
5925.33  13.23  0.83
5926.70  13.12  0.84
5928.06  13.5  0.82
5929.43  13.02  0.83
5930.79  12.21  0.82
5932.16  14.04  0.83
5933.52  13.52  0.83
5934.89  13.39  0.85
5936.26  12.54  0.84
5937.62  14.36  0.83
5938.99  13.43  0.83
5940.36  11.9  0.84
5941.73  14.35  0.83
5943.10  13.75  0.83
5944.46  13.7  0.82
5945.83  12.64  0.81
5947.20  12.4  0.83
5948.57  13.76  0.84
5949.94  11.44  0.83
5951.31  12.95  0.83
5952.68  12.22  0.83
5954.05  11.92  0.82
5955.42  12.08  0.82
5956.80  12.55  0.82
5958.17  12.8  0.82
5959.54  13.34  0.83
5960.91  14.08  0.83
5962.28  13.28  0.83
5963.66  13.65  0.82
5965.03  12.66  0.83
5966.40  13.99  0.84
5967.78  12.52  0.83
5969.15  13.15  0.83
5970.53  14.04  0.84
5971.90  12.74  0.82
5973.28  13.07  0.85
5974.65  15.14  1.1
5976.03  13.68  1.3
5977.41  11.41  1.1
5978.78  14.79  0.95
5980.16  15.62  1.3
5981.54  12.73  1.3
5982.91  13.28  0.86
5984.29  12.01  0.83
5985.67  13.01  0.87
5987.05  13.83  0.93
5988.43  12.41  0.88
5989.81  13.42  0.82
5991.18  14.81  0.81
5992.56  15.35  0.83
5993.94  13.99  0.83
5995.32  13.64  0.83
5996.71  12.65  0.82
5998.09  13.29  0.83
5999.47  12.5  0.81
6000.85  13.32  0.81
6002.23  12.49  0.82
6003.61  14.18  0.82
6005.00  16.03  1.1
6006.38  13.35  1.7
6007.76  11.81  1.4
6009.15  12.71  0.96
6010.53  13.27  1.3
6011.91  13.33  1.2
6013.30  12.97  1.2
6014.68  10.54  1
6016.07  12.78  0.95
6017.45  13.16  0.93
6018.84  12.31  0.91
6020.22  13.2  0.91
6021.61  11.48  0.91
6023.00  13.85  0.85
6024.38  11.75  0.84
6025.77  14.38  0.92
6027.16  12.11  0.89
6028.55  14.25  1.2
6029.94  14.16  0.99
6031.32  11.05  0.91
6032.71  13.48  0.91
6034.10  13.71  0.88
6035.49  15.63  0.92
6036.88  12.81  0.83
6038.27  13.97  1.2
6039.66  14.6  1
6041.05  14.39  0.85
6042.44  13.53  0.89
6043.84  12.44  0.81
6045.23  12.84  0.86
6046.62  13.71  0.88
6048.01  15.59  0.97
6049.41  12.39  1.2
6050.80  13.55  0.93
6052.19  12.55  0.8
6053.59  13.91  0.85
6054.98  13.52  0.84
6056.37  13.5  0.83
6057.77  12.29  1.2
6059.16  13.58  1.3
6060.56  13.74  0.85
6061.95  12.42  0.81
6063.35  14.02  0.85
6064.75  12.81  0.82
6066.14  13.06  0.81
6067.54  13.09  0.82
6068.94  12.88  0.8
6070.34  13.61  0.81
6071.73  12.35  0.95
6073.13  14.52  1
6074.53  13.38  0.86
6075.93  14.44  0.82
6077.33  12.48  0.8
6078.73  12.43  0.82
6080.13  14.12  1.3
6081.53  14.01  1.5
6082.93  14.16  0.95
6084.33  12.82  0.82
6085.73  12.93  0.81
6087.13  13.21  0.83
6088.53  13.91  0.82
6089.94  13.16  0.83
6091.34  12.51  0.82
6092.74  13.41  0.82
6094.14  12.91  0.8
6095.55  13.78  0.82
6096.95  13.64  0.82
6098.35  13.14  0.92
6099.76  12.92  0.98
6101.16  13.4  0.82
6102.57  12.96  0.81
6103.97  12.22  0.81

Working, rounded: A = 12.7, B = 13.37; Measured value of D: 13.4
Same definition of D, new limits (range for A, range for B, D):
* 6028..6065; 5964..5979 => 13.5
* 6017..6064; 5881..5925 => 13.3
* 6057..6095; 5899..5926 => 13.3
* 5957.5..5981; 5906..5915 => 13.5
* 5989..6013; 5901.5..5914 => 13.5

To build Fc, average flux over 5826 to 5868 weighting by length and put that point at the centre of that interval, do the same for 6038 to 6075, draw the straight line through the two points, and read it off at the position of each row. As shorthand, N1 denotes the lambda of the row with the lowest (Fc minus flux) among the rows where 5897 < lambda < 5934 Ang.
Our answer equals 5918.51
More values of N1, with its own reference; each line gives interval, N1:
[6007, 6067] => 6035.49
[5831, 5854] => 5850.77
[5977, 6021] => 6005.00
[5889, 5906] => 5899.47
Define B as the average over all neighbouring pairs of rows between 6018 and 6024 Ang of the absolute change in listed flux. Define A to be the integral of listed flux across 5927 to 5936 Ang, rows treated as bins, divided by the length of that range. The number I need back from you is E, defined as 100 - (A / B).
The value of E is 92.0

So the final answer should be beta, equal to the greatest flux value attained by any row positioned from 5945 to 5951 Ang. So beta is 13.76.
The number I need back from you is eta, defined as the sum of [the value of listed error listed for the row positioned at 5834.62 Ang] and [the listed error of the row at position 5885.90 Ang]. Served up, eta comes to 1.73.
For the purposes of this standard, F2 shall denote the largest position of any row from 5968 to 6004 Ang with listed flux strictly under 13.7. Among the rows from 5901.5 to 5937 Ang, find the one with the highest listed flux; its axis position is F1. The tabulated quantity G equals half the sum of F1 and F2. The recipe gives 5960.4 Ang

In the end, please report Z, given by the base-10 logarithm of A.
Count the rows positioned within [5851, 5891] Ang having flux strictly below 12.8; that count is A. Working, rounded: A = 13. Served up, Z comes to 1.11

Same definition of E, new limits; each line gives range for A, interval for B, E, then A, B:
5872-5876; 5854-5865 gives 81.2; 14.4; 0.77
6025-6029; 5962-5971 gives 85.8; 13.5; 0.95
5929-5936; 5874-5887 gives 83.8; 13.2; 0.81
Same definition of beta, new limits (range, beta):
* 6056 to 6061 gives 13.74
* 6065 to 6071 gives 13.61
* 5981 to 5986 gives 13.28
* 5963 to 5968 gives 13.99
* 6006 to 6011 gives 13.35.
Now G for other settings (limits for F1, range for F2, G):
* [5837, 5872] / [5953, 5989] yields 5919.6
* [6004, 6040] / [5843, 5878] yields 5938.7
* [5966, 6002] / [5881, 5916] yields 5948.0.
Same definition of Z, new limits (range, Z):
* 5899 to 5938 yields 0.95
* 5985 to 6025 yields 1.04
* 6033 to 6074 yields 0.78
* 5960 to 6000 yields 0.95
